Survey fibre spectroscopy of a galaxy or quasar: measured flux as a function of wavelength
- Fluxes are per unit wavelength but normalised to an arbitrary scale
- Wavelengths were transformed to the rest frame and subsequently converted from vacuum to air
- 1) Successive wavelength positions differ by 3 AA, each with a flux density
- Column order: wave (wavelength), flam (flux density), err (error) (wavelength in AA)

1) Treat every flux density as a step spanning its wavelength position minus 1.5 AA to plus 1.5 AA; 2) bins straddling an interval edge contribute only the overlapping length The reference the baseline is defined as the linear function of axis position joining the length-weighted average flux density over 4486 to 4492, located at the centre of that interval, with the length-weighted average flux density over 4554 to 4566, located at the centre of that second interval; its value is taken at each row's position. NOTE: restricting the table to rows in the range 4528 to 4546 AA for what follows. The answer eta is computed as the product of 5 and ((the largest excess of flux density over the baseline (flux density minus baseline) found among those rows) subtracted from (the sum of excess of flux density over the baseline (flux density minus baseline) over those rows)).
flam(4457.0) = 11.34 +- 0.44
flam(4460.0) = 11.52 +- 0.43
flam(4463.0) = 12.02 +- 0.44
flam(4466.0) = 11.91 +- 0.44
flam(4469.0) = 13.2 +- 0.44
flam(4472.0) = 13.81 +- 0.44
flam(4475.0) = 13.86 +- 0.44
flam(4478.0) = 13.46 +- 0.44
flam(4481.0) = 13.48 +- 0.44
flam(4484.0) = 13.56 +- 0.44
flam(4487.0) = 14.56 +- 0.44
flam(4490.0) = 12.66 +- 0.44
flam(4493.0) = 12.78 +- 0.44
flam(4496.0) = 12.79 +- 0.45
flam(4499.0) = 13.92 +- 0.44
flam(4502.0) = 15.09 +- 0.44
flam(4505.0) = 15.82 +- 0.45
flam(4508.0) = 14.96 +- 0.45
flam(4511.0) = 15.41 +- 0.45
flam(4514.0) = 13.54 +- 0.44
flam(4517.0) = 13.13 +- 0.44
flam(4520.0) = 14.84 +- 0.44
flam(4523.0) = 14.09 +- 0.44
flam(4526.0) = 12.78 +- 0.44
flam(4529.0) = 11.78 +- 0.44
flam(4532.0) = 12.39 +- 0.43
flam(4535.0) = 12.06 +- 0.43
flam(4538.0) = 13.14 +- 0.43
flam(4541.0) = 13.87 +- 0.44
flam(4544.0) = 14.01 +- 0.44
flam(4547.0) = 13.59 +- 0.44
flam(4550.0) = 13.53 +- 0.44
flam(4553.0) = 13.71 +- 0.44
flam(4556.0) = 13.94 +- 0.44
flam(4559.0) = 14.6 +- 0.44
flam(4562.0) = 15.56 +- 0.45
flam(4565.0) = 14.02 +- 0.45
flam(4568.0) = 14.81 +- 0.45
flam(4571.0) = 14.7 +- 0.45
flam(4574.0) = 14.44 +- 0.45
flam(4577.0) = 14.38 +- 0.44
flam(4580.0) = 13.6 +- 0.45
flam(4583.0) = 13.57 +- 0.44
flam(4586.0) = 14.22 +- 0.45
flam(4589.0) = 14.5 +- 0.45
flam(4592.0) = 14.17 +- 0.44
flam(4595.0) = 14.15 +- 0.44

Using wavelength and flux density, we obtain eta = -37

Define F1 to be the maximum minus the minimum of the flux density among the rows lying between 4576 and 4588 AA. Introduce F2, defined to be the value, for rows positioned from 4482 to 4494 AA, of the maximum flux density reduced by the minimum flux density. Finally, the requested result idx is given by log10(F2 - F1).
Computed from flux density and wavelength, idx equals 0.037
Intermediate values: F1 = 0.81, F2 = 1.90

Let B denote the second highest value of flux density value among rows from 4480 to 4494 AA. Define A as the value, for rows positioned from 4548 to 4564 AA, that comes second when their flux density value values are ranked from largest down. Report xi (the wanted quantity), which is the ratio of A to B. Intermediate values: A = 14.6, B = 13.56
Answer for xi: 1.08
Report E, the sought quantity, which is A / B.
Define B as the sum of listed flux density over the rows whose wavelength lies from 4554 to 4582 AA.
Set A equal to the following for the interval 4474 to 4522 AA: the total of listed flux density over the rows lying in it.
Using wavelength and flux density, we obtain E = 1.7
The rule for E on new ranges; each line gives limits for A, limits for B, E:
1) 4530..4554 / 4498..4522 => 0.9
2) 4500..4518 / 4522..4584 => 0.3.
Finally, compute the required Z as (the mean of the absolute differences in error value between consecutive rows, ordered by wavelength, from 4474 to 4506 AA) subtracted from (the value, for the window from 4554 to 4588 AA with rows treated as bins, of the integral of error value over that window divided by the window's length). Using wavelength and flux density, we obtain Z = 0.443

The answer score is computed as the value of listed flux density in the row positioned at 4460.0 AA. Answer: 11.52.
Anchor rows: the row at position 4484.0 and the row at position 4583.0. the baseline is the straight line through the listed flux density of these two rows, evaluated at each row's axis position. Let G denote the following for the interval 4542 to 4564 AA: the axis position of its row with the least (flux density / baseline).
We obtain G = 4550.0 AA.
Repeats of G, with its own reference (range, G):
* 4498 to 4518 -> 4517.0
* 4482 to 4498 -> 4490.0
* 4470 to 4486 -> 4478.0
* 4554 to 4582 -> 4580.0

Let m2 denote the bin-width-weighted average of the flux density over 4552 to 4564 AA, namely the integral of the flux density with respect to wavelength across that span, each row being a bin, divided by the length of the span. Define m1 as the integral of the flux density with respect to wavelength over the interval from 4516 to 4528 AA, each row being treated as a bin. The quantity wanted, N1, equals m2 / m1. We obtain 0.088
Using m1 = 164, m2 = 14.5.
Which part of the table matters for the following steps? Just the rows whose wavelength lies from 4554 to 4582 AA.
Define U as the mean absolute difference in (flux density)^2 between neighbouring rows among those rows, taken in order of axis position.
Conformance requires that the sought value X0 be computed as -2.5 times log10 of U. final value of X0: -3.2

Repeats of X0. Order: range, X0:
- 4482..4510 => -3.5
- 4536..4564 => -2.7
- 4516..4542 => -3.5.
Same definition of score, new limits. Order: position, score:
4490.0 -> 12.66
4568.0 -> 14.81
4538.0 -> 13.14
